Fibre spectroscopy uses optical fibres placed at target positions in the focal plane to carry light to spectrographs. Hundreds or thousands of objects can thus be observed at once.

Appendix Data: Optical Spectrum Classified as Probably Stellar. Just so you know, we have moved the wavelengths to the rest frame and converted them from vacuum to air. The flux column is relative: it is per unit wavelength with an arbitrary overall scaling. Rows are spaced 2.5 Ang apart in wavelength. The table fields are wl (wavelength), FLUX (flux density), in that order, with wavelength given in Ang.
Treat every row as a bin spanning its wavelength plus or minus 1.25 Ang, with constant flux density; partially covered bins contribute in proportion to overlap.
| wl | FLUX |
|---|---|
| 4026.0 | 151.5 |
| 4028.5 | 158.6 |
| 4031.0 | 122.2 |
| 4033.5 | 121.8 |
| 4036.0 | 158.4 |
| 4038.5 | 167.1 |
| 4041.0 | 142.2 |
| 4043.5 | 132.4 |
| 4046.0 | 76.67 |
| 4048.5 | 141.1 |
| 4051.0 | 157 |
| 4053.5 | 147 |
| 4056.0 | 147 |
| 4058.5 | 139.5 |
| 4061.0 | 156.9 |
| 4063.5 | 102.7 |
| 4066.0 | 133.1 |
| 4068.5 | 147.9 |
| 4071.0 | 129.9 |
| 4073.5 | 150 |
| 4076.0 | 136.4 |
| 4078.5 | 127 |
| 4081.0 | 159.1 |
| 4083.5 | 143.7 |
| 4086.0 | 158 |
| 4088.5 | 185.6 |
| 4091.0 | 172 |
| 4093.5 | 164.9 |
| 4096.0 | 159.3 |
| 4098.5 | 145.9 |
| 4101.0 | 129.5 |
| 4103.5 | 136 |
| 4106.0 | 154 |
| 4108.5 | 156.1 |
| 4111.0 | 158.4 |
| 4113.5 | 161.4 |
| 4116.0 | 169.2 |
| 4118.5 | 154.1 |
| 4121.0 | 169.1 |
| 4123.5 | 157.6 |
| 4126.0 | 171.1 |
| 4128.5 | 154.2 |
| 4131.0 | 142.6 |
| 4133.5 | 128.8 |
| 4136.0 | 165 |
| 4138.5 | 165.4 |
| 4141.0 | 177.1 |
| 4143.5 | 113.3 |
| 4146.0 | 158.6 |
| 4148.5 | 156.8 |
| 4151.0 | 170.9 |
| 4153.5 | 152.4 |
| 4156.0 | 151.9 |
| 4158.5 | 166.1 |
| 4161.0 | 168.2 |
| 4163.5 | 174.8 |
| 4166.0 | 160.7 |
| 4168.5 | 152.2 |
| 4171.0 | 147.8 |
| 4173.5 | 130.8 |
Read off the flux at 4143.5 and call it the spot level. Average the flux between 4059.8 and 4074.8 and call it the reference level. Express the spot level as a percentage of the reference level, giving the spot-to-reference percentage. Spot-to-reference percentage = 83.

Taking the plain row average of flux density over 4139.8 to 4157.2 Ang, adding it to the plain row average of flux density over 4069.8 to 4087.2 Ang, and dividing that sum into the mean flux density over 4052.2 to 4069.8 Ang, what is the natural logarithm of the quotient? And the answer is -0.761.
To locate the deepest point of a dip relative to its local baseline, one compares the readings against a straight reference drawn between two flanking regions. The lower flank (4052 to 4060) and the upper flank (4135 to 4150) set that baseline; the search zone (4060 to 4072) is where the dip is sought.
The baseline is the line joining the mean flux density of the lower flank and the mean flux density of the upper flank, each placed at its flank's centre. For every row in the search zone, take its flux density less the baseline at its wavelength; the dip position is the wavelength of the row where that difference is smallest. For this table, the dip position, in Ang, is 4063.5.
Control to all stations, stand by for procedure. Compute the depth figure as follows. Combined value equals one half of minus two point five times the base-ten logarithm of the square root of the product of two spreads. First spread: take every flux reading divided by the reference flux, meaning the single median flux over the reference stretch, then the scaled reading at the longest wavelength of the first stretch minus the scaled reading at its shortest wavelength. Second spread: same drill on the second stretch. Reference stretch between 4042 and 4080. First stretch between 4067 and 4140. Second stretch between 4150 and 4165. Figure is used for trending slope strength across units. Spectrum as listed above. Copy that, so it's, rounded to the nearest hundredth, 1.53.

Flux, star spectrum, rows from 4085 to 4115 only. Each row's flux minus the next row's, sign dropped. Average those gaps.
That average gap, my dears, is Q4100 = 11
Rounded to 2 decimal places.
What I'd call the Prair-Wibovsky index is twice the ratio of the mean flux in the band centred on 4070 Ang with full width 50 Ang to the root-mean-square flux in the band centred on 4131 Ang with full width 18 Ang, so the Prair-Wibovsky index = 1.85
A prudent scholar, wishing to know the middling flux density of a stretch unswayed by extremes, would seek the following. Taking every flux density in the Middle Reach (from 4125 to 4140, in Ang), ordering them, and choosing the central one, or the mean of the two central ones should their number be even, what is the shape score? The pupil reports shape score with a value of 160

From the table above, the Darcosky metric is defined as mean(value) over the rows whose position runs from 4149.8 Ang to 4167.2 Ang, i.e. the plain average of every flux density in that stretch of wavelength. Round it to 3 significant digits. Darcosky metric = 164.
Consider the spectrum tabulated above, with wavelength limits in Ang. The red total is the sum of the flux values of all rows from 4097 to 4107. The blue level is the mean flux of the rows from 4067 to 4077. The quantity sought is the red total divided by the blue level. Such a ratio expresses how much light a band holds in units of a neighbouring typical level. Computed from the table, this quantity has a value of 4.01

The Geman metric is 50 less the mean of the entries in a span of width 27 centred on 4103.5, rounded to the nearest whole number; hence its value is -105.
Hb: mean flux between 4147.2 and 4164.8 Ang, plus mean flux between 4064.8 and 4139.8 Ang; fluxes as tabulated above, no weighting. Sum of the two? 316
